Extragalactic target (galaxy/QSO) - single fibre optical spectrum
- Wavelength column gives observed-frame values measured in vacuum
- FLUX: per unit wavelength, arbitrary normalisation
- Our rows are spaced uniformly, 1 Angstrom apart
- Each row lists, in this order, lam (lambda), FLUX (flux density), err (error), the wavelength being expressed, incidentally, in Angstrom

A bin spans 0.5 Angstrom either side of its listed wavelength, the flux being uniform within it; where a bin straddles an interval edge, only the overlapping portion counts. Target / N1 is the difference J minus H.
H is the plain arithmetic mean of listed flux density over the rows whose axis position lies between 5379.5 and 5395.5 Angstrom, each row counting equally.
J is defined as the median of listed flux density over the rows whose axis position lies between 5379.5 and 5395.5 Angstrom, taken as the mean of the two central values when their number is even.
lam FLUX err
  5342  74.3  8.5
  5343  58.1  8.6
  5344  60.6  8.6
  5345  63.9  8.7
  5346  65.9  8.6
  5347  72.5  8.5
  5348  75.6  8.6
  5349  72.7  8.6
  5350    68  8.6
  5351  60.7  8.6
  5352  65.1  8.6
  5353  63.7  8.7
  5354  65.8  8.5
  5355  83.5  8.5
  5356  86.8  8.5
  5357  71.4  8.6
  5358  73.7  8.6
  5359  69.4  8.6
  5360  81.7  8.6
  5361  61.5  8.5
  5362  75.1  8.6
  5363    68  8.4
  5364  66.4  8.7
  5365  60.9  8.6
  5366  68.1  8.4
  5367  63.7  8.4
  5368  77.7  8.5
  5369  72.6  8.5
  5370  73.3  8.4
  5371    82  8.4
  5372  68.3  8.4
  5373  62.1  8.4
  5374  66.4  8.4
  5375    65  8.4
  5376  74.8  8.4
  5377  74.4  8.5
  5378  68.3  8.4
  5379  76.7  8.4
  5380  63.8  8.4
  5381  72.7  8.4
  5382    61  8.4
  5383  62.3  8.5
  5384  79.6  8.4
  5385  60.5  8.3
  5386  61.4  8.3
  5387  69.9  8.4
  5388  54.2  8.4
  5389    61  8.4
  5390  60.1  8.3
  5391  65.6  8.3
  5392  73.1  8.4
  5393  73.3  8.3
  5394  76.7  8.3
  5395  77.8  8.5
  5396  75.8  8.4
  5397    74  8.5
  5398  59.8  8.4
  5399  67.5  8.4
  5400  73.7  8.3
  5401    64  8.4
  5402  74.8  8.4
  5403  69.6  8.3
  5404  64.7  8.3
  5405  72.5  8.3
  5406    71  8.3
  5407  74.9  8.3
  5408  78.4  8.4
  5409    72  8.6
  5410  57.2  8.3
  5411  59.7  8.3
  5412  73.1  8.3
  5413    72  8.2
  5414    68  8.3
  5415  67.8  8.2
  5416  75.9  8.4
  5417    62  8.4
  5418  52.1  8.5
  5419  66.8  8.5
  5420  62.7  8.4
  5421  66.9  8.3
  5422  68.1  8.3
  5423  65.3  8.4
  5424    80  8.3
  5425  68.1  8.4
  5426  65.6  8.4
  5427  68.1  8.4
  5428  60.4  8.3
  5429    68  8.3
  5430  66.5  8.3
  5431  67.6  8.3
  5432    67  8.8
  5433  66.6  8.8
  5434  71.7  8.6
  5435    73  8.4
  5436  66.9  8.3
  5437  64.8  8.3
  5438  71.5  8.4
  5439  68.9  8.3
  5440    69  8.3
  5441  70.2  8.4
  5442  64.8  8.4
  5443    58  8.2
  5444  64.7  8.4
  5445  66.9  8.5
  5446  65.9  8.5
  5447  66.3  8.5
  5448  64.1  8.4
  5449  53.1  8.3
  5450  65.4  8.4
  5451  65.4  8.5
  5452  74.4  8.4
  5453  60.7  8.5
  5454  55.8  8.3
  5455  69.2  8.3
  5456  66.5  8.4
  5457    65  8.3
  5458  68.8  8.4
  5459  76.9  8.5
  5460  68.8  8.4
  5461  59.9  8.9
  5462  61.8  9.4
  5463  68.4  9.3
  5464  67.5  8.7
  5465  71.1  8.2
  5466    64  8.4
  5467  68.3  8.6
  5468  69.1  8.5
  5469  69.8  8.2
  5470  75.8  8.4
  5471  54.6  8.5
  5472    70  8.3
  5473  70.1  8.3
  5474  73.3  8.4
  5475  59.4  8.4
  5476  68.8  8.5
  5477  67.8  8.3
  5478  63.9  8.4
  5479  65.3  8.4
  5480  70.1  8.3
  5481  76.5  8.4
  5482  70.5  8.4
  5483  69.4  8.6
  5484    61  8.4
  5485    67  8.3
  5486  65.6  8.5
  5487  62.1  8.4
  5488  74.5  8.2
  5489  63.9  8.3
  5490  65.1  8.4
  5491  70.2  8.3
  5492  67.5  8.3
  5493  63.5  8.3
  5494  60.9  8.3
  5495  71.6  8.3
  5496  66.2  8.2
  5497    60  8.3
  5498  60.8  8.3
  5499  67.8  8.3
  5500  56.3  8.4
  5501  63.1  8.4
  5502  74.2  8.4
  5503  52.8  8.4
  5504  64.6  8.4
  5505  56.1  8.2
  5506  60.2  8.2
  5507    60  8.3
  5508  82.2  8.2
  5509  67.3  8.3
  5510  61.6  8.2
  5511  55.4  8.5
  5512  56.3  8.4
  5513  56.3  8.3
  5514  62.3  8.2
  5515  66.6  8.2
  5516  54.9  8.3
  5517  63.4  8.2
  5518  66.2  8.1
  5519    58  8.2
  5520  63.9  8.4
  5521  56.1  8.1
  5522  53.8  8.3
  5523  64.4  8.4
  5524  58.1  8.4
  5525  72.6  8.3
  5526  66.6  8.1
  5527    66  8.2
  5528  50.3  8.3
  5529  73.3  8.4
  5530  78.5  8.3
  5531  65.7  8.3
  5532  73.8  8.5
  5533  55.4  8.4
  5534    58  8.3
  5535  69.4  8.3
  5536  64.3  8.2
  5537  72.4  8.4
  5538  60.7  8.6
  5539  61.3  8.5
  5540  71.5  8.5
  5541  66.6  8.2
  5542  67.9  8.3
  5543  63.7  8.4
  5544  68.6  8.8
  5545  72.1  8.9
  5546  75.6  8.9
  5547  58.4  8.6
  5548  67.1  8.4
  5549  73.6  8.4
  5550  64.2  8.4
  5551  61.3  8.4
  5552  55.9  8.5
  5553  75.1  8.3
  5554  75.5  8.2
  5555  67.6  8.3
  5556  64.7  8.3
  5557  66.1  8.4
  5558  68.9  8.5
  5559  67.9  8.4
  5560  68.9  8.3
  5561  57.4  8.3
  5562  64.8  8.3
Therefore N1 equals -2.4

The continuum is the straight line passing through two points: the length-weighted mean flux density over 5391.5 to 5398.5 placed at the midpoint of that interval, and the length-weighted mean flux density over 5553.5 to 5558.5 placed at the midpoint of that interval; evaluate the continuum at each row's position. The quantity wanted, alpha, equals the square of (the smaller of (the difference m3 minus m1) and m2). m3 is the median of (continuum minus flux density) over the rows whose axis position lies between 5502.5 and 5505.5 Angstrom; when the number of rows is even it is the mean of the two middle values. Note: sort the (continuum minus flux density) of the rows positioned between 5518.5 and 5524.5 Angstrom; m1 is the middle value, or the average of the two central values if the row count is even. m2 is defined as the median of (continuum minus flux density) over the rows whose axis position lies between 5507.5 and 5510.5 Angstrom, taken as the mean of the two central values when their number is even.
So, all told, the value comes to 6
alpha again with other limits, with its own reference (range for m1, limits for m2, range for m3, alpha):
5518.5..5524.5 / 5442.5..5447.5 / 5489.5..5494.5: 38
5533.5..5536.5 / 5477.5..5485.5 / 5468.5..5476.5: 15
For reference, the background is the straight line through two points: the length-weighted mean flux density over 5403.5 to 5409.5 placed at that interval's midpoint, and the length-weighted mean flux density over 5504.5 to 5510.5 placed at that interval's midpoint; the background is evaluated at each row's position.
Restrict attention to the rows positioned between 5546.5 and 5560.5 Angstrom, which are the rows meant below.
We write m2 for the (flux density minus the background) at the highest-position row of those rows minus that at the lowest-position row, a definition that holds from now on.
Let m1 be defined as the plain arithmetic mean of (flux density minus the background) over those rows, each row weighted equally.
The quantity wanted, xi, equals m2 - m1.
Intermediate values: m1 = 5.7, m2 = 11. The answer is 5.8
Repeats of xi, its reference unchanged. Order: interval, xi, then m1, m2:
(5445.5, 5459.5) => 15.2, -3.2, 12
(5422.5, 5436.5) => 4.9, -2.3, 3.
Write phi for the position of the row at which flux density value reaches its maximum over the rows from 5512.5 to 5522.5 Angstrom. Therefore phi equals 5515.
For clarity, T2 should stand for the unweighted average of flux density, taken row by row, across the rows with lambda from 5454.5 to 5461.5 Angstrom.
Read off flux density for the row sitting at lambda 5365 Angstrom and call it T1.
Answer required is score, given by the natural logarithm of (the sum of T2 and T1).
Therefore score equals 4.858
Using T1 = 60.9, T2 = 67.9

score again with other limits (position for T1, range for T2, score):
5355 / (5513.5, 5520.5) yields 4.981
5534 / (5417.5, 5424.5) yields 4.820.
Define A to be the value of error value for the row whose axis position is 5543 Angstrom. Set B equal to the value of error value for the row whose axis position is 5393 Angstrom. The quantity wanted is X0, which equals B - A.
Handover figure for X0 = -0.10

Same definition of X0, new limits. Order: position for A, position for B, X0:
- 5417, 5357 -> 0.20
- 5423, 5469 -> -0.20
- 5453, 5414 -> -0.20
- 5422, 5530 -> 0.00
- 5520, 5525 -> -0.10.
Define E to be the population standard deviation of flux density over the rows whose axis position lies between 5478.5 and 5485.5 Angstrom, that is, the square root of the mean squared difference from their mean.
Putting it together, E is 4.5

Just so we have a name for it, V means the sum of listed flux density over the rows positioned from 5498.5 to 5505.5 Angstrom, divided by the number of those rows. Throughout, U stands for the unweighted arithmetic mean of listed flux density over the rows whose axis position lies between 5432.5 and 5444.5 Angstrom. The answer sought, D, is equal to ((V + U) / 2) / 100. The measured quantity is 0.648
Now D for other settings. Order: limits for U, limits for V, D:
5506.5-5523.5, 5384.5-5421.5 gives 0.648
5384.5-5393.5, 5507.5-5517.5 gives 0.635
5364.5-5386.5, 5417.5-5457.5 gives 0.675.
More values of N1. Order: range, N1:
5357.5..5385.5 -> -1.3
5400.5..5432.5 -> 0.1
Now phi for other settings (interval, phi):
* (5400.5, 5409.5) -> 5408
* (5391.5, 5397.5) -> 5395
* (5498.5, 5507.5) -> 5502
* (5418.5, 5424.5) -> 5424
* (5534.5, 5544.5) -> 5537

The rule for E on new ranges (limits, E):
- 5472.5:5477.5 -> 4.6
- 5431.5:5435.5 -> 2.8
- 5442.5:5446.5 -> 3.5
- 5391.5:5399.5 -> 5.5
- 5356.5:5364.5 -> 5.7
